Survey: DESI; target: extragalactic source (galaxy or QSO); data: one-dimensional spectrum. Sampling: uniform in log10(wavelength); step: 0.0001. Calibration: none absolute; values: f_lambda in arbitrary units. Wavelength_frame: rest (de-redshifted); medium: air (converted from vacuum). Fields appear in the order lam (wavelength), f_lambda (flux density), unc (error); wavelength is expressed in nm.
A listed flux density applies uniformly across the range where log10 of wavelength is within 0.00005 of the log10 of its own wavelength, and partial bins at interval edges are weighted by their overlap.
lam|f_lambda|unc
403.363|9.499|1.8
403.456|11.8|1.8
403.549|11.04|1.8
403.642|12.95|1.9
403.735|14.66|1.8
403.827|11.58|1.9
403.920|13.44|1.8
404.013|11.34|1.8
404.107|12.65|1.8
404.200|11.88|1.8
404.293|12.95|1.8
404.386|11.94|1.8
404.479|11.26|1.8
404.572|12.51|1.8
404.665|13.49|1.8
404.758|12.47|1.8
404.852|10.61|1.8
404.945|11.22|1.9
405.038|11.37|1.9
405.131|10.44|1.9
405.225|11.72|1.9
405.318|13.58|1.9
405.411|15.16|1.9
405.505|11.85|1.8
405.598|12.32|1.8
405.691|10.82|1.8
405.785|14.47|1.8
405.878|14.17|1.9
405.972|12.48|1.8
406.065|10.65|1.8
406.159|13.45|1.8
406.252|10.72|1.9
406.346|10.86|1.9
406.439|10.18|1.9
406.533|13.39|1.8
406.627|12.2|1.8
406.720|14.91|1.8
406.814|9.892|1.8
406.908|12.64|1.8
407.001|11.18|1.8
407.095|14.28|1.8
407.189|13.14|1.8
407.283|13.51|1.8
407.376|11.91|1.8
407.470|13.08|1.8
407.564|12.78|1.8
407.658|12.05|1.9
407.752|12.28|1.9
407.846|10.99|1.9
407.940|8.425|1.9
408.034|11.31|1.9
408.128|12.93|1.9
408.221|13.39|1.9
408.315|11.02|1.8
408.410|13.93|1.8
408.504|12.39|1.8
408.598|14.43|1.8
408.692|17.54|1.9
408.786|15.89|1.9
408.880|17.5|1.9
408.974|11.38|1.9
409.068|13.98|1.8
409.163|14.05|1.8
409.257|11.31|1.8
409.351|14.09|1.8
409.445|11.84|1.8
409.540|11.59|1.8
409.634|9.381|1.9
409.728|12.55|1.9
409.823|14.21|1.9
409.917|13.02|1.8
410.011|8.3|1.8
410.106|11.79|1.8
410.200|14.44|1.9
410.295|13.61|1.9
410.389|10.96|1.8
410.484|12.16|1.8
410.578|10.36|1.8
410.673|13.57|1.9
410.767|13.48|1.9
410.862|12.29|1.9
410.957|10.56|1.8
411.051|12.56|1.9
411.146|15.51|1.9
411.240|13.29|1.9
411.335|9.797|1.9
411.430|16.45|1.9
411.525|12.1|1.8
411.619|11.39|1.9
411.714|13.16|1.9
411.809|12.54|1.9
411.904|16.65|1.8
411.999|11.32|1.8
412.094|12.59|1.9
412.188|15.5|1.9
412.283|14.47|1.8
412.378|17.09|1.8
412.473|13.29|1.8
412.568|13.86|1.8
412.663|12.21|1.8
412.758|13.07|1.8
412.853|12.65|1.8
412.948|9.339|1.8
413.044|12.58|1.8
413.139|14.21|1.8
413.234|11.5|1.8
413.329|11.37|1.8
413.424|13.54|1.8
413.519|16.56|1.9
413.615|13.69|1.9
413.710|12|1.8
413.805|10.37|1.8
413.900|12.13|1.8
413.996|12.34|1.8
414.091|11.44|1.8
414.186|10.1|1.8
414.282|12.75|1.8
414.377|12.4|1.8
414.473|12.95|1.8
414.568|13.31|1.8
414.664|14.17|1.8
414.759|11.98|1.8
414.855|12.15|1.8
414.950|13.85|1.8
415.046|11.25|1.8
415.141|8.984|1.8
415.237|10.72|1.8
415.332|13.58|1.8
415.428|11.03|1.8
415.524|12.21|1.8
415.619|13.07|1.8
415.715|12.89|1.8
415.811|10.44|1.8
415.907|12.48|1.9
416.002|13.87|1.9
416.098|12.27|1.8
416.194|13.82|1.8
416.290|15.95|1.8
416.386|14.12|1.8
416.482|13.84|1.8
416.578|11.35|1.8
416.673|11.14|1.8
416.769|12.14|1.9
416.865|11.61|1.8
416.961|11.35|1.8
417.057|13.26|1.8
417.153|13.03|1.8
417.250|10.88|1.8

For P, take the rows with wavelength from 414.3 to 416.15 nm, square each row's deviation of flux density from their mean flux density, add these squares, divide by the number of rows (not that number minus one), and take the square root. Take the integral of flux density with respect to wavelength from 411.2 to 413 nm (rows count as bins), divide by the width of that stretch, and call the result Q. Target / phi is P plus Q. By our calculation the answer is 14.5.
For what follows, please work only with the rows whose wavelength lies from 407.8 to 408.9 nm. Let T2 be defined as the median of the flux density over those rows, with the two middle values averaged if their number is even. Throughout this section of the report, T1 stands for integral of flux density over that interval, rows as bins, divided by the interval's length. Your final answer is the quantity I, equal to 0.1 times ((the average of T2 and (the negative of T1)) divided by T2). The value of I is -0.0002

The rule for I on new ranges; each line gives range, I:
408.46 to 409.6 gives 0.0008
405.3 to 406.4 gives -0.0004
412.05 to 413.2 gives -0.0008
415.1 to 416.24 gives 0.0010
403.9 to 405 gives 0.0004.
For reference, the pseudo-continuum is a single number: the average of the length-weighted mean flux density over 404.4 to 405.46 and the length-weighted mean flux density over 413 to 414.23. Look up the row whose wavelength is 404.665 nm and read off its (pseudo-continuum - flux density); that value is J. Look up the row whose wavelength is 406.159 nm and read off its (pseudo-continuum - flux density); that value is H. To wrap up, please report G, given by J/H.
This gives 1.0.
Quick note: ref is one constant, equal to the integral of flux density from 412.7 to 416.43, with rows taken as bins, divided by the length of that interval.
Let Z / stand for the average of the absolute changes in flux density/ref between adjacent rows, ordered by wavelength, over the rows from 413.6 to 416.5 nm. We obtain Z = 0.12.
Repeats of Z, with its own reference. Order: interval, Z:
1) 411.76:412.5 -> 0.24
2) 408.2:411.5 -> 0.19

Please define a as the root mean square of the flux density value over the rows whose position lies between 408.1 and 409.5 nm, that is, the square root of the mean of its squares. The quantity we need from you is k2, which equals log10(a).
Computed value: 1.142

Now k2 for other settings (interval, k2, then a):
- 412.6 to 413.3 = 1.090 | 12.30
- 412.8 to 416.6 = 1.100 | 12.58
